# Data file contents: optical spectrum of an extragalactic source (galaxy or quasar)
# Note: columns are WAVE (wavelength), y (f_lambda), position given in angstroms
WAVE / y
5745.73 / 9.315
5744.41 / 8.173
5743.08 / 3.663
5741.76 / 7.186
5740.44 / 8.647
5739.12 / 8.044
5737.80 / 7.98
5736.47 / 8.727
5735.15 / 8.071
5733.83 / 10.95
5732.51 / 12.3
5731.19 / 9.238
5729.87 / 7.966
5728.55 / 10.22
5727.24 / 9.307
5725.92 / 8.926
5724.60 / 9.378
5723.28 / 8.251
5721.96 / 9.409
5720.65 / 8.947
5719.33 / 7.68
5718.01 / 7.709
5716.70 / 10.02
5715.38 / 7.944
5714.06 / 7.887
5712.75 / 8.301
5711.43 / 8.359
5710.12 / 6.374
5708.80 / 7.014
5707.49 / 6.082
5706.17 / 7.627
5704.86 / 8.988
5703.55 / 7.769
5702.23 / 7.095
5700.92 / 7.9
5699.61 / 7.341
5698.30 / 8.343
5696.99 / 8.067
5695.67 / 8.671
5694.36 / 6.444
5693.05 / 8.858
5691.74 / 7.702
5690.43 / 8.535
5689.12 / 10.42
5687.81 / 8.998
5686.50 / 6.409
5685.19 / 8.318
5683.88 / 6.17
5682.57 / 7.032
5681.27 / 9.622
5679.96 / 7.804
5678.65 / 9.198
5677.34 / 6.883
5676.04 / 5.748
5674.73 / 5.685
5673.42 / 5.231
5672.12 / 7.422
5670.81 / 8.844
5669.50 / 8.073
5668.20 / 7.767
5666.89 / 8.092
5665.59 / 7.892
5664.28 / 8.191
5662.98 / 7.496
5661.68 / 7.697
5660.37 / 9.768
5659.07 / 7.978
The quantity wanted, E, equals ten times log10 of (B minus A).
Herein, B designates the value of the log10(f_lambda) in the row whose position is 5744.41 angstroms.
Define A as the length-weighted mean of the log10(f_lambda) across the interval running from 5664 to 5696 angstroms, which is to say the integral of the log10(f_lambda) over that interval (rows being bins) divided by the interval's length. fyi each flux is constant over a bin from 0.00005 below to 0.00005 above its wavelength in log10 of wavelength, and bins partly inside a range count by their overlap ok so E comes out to -15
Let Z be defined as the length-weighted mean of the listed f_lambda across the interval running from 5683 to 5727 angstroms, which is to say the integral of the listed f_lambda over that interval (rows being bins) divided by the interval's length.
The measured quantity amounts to 8.06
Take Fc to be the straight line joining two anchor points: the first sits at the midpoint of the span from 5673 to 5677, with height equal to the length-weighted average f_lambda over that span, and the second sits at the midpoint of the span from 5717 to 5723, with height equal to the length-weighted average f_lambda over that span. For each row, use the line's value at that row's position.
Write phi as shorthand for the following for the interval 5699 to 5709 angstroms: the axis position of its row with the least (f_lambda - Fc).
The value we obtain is 5707.49 angstroms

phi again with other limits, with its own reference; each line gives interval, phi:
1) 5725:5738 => 5737.80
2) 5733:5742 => 5741.76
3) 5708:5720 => 5710.12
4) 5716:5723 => 5719.33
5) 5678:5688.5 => 5683.88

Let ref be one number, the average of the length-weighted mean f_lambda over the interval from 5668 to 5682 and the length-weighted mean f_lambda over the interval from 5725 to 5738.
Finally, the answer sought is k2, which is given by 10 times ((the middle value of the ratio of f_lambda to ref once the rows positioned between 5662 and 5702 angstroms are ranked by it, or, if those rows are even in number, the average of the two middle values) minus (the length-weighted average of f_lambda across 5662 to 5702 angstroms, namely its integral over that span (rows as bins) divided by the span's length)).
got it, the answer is -68.3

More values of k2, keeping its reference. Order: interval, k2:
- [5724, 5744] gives -76.6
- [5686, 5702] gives -71.6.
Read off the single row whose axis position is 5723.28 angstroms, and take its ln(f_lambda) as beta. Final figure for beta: 2.110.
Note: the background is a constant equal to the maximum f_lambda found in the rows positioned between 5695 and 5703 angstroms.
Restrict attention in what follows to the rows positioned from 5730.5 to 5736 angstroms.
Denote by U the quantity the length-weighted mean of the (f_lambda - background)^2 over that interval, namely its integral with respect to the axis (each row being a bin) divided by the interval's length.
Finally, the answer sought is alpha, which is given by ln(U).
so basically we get 1.5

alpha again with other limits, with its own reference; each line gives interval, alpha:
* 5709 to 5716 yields 0.4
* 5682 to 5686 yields 1.1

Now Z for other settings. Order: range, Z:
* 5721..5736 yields 9.44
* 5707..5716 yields 7.45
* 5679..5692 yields 8.14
